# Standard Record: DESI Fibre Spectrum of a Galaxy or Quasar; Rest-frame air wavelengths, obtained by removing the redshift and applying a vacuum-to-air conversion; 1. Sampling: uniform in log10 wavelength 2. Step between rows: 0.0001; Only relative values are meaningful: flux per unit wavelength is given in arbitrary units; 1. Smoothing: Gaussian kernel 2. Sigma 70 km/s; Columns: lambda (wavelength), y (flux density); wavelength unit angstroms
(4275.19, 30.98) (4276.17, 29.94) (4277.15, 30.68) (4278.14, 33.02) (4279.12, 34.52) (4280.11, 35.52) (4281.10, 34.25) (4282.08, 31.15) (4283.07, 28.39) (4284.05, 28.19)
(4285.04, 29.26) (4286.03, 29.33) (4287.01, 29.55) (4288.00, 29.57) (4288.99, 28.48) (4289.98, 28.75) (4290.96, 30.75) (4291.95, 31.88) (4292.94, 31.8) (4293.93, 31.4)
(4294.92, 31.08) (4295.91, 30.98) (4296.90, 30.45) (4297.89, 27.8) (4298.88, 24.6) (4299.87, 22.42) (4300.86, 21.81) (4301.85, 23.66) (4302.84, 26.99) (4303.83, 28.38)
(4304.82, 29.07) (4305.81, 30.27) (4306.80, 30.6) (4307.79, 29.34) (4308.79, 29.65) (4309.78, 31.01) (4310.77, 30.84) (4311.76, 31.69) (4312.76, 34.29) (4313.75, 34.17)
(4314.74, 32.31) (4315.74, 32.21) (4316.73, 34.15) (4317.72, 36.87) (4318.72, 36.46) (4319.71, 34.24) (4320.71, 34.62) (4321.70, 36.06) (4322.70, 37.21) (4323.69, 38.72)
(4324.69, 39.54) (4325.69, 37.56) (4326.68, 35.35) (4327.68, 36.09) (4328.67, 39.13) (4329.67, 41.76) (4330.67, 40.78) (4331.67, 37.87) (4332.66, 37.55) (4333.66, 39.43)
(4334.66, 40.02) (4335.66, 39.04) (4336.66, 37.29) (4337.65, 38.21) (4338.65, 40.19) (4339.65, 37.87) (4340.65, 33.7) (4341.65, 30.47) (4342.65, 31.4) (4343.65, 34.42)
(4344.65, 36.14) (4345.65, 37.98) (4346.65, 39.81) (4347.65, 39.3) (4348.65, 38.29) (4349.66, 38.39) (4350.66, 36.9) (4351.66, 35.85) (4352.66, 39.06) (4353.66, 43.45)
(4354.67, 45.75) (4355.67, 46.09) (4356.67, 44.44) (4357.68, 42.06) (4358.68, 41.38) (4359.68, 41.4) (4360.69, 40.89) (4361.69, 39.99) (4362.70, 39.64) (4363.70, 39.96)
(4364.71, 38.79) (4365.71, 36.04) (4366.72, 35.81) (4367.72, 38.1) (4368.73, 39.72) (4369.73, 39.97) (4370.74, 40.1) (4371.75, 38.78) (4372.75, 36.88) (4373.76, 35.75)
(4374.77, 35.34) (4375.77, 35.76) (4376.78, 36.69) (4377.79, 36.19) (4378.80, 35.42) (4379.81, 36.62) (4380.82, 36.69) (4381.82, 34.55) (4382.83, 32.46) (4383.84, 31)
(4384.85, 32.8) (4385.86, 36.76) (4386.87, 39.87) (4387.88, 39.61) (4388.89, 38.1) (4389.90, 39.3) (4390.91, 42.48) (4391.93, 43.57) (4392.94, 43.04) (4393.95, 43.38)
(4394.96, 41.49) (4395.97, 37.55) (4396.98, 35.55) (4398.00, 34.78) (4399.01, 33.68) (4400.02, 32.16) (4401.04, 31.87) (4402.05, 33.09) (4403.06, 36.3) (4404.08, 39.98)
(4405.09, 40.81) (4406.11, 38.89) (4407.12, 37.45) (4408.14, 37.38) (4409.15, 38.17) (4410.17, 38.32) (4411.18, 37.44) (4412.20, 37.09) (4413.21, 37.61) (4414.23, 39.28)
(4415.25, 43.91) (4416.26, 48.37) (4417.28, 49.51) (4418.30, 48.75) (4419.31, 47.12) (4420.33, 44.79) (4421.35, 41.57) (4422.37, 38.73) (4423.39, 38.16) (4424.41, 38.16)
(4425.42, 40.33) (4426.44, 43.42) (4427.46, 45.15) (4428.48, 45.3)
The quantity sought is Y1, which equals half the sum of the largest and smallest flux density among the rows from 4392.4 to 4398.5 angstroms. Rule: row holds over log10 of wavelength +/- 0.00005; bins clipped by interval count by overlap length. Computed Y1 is 39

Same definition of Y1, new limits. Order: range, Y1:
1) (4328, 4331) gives 40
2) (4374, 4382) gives 36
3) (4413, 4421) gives 44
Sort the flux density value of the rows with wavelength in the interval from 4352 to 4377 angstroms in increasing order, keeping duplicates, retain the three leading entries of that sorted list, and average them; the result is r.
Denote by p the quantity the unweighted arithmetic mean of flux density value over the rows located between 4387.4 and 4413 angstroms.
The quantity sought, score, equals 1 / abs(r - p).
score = 0.4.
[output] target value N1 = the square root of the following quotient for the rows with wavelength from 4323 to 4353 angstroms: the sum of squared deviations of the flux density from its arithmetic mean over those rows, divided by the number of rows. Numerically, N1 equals 2.5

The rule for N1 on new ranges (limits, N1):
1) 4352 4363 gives 2.3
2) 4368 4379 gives 1.8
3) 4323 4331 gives 2.1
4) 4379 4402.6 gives 3.9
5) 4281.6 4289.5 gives 0.9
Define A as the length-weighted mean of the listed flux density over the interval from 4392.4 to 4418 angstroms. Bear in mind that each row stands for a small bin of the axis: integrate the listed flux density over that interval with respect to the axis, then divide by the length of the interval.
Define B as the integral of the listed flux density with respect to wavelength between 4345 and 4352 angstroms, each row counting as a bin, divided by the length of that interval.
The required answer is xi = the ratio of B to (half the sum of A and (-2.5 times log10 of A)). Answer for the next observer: 2.19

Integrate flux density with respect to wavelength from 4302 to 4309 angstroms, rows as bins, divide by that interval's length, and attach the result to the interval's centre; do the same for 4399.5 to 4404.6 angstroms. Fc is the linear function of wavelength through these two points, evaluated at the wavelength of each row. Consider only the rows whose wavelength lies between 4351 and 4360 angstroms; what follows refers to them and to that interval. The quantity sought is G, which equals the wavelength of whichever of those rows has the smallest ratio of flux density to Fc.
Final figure 4351.66 angstroms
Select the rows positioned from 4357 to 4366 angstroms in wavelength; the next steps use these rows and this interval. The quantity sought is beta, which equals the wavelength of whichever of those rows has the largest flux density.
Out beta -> 4357.68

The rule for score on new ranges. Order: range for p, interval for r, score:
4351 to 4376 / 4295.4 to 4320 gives 0.1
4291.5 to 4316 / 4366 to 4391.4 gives 0.4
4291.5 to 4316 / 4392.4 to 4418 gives 0.4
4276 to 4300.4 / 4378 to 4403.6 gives 0.7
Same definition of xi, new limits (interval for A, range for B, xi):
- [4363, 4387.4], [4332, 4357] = 2.34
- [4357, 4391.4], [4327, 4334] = 2.29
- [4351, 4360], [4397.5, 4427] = 2.08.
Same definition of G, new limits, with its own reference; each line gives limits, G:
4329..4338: 4336.66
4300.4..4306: 4300.86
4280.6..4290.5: 4288.99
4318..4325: 4319.71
